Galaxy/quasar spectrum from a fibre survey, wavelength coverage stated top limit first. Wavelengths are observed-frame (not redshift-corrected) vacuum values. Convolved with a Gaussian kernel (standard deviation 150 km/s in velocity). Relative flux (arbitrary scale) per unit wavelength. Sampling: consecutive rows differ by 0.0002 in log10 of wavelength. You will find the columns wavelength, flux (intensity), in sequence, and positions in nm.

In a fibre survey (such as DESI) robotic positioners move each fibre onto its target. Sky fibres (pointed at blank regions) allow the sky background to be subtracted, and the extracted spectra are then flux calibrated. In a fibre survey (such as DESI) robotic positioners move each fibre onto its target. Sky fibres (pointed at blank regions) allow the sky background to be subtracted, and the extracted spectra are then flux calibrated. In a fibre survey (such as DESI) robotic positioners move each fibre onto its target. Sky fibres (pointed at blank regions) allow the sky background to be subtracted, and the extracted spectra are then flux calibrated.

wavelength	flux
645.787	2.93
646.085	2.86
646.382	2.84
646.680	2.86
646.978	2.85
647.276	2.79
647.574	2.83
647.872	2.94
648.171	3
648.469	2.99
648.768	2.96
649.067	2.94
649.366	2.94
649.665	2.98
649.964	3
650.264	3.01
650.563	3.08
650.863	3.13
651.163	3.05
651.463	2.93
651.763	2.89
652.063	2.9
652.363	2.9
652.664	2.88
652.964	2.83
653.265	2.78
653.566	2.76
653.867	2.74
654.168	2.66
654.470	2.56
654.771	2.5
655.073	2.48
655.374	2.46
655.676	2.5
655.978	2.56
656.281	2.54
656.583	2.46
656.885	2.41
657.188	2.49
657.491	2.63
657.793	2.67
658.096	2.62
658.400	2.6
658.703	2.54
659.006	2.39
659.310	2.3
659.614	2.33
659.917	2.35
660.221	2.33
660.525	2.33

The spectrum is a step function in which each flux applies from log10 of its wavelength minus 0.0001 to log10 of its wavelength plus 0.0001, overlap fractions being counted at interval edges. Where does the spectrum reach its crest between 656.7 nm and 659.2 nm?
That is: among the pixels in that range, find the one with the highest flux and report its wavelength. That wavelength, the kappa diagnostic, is 657.793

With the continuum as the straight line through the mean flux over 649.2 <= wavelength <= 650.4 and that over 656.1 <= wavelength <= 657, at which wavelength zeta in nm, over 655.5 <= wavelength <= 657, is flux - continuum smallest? 655.676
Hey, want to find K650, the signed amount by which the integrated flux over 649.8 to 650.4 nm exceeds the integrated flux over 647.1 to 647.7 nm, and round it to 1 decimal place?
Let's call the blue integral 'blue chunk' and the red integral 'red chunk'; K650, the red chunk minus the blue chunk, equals 0.1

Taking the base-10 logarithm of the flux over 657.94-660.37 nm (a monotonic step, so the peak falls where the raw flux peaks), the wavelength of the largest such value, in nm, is 658.096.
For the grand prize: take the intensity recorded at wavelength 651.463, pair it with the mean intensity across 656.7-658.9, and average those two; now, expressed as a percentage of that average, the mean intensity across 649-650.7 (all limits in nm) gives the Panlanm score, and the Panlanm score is 109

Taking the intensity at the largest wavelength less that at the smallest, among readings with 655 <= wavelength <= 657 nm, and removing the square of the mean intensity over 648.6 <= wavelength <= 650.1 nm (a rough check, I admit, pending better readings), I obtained -8.9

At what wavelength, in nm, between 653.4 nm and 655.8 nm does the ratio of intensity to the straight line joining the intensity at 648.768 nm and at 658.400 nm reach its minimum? 655.374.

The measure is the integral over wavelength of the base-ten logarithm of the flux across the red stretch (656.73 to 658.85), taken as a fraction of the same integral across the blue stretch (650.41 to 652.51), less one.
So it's -0.13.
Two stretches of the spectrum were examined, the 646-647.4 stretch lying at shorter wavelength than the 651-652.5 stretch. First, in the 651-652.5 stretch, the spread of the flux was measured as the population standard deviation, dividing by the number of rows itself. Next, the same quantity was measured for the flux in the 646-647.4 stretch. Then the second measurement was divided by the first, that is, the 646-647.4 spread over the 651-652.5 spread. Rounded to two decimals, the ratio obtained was 0.44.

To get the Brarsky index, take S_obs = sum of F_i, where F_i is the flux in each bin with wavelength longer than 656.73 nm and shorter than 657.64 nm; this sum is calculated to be 7.5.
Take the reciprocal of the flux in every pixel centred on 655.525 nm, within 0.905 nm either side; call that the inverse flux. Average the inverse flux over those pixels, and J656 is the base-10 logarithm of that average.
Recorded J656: -0.40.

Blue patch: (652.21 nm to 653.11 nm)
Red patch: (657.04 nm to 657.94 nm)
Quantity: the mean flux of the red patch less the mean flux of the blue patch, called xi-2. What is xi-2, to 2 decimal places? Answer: -0.27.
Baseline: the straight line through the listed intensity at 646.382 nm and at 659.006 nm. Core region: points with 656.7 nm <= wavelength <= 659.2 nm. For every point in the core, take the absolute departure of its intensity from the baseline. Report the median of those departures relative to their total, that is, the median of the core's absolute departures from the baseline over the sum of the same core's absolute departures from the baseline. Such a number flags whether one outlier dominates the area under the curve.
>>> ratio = 0.16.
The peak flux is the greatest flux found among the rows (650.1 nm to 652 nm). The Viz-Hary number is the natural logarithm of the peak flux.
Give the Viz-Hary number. 1.14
